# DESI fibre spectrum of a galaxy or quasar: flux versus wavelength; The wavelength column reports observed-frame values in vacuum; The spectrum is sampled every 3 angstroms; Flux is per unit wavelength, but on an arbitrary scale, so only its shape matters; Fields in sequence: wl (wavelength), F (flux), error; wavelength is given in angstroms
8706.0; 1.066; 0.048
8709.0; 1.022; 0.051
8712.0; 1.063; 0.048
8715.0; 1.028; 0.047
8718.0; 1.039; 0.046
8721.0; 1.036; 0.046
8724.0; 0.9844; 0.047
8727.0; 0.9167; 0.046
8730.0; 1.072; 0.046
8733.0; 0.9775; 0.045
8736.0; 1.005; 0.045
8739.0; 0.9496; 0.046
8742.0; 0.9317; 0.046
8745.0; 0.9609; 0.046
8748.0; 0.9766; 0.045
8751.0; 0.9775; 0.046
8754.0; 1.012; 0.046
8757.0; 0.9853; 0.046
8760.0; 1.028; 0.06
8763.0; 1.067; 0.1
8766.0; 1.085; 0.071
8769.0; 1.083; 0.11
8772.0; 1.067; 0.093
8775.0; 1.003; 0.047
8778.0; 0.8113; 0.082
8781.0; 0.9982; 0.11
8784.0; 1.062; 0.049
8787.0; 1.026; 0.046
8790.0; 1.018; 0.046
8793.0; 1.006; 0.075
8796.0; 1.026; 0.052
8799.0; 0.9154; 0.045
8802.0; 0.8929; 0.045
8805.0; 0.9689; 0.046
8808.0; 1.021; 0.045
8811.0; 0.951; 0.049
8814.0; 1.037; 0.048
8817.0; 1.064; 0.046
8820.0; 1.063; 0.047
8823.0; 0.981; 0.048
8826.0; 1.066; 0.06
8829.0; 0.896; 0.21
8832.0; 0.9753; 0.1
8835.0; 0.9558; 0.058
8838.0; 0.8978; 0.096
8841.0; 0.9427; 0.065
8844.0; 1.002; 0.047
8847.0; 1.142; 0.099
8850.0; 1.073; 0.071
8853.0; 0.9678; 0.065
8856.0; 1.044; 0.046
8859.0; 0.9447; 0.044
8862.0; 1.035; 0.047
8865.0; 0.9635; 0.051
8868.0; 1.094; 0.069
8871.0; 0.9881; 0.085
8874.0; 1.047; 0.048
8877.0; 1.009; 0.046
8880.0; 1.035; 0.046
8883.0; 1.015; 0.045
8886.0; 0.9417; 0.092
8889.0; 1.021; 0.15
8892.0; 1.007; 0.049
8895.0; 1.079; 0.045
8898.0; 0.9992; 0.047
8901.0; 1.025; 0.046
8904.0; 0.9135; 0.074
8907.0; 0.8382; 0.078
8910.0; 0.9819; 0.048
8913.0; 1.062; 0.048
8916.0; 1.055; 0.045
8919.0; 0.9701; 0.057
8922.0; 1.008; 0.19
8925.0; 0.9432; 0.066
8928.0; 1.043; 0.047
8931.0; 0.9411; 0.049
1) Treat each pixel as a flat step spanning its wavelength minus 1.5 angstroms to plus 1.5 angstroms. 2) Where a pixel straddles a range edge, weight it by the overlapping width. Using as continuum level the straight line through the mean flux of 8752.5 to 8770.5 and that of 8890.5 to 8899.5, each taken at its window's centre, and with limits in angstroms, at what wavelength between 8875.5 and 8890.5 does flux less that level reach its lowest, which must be 8886.0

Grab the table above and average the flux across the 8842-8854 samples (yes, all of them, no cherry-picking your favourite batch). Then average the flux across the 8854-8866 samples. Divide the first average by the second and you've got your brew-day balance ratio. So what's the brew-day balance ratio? 1.05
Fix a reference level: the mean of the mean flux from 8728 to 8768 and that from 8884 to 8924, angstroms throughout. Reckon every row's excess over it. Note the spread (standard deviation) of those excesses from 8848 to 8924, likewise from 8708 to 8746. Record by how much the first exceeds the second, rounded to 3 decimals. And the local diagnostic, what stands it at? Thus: 0.008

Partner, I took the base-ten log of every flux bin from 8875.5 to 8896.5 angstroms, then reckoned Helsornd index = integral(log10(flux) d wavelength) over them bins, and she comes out 0.1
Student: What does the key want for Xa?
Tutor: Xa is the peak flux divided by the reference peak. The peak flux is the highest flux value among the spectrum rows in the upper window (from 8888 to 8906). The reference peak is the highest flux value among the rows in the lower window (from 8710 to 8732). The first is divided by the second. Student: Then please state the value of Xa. 1.01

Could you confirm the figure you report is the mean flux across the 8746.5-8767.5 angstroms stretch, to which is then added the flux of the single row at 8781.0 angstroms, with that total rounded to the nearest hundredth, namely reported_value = 2.02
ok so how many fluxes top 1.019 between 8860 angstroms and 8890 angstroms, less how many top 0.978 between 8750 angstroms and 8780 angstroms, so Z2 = -3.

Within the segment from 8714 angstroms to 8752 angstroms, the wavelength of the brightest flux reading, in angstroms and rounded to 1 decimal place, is 8730.0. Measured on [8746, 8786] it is 8766.0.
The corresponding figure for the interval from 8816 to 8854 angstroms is 8847.0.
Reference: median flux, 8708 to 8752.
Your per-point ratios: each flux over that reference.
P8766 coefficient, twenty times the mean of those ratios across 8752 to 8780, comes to 20.6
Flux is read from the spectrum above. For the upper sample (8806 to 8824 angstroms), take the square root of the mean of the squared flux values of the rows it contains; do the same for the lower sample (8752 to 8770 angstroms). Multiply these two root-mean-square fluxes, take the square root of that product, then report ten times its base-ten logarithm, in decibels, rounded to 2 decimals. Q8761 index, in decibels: 0.14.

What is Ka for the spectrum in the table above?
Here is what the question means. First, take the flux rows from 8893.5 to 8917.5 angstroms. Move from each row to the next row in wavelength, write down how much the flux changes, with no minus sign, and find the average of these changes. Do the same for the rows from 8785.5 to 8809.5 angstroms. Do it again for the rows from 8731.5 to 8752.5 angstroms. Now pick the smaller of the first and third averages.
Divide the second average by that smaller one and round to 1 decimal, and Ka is 1.8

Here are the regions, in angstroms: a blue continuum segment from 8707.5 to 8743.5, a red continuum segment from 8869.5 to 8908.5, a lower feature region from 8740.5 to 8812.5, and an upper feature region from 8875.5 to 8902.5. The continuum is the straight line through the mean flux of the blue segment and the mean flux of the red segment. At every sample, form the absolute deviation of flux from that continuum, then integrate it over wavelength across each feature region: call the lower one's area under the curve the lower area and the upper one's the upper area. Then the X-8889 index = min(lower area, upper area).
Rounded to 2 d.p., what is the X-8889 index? 0.88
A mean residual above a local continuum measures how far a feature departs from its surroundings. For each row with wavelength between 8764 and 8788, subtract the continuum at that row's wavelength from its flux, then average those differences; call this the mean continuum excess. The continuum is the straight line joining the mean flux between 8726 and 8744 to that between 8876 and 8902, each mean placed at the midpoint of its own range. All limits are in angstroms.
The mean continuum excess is 0.031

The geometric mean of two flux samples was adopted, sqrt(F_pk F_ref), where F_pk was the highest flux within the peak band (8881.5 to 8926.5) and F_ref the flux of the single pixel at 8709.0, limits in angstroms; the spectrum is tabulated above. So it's 1.050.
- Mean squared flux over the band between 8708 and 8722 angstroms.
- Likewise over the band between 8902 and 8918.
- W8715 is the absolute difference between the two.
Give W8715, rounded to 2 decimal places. 0.13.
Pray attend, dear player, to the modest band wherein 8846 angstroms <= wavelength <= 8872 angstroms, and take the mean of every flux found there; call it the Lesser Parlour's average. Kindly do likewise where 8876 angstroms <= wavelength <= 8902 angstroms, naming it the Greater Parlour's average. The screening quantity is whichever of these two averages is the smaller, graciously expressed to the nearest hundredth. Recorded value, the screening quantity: 1.01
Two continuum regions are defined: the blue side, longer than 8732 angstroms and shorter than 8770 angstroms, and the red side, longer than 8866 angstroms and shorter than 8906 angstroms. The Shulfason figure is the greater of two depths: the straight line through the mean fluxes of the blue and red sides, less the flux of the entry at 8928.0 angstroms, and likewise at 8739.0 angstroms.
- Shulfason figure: 0.05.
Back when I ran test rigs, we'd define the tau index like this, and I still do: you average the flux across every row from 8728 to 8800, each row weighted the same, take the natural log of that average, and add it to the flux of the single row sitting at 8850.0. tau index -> 1.07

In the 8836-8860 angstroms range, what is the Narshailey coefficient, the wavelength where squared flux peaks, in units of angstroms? 8847.0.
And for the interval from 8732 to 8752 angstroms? 8736.0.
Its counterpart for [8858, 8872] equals 8868.0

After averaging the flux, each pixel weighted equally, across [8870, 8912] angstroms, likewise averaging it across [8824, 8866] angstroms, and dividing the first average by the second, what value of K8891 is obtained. 1.000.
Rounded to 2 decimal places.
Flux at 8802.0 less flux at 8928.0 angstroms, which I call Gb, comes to -0.15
